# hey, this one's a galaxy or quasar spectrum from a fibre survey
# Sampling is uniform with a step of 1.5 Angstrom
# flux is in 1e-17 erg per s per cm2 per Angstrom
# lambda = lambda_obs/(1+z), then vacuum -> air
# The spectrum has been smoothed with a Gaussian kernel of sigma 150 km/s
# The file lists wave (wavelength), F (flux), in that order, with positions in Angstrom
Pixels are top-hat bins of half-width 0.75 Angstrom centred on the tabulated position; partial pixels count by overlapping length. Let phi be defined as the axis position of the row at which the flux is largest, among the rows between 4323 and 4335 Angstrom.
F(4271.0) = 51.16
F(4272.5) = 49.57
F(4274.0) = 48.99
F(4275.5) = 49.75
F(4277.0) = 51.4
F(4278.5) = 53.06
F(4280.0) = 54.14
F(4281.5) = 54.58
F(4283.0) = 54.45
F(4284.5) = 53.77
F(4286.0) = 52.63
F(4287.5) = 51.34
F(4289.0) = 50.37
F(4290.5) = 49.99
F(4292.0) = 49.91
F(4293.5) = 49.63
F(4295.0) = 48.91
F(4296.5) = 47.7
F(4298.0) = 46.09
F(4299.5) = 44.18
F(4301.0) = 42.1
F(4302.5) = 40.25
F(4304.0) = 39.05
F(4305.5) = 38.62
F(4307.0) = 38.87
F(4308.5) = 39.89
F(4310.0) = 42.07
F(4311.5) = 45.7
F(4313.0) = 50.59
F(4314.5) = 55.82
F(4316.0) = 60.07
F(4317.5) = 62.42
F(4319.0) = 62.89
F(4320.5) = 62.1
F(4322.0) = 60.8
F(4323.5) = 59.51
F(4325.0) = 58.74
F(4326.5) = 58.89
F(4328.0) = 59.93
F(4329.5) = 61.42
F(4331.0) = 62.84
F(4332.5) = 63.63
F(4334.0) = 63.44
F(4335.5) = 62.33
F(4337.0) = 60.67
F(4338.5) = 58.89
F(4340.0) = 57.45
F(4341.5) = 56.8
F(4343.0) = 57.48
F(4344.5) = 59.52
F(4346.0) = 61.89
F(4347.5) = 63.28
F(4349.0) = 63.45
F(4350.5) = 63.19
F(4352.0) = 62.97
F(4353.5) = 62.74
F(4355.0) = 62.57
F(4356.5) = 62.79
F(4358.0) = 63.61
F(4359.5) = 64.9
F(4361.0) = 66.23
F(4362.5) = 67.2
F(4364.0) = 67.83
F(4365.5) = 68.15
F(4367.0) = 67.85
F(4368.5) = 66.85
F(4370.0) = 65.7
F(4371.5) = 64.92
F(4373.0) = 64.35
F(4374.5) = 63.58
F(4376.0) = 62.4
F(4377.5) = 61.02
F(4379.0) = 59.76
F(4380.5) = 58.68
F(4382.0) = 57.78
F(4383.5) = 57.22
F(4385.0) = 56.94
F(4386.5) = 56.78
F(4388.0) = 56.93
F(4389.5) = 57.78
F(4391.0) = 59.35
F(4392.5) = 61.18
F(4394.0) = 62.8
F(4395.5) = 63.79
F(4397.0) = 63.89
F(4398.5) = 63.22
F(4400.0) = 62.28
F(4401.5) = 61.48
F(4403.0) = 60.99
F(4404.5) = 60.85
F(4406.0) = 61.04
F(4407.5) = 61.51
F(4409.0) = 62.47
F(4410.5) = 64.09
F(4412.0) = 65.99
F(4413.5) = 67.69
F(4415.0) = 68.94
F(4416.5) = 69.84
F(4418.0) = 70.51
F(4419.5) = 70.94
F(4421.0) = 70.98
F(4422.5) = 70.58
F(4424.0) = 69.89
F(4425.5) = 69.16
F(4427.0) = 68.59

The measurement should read 4332.5 Angstrom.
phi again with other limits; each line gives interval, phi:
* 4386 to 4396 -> 4395.5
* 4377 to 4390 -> 4377.5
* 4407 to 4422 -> 4421.0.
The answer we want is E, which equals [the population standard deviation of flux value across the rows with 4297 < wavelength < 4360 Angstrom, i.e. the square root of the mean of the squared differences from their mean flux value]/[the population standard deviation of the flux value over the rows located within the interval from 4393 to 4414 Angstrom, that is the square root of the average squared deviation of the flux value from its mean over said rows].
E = 4.5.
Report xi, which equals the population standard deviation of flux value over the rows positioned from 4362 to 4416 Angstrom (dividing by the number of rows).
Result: 4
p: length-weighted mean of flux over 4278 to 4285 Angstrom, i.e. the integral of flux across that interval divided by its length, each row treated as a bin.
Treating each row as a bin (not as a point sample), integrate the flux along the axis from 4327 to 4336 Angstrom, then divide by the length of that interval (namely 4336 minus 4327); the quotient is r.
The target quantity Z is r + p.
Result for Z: 116.2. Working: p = 54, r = 62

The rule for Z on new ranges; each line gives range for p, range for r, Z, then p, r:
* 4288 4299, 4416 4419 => 119.2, 49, 70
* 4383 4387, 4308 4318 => 107.9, 57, 51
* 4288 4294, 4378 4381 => 109.5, 50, 59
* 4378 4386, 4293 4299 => 106.0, 58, 48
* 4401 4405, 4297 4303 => 104.6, 61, 43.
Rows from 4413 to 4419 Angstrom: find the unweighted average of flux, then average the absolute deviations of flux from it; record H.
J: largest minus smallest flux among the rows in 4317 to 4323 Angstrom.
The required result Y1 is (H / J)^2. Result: 0.20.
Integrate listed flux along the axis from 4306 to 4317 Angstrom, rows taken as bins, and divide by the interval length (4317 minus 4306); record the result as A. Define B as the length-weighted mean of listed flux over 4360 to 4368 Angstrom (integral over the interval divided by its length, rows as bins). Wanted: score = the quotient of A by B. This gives 0.7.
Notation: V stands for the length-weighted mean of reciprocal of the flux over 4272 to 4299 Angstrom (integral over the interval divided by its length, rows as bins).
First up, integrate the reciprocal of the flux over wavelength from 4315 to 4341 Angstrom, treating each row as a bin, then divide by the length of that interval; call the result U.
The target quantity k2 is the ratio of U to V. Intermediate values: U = 0.0164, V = 0.0197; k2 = 0.8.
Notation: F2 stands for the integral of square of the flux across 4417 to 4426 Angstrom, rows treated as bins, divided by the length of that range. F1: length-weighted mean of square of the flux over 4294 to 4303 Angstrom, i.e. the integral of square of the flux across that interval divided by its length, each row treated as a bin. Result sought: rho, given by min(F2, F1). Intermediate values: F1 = 2046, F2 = 4951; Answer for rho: 2046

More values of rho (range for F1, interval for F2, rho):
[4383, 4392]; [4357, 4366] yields 3320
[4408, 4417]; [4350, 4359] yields 3972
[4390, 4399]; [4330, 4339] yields 3851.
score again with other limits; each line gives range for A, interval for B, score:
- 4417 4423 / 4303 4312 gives 1.7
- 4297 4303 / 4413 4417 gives 0.6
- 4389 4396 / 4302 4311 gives 1.5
